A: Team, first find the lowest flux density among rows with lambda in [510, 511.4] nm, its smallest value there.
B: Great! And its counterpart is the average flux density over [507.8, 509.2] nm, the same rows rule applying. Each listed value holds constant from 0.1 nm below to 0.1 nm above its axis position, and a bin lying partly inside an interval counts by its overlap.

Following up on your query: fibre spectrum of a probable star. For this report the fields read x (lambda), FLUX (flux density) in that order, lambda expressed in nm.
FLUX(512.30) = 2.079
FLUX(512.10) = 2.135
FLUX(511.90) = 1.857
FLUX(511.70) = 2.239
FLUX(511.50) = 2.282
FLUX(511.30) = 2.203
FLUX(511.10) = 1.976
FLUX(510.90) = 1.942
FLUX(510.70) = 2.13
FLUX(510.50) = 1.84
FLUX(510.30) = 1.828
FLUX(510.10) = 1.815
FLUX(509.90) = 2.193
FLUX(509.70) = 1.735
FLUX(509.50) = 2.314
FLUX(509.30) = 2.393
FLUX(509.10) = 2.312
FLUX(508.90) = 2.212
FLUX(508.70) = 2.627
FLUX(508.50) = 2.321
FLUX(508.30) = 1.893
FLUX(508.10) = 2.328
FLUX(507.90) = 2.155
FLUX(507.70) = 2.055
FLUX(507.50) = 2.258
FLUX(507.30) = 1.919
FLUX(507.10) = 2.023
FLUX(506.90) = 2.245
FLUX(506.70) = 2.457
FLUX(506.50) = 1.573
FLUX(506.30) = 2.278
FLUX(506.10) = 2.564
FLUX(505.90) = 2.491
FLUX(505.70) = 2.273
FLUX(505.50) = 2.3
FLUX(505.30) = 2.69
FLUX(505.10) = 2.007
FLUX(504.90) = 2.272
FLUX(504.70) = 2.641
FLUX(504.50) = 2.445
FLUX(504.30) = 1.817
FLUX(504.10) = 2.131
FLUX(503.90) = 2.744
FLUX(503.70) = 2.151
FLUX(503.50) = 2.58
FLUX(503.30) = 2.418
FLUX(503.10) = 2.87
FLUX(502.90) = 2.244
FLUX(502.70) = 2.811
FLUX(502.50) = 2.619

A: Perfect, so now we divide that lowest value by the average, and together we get 0.80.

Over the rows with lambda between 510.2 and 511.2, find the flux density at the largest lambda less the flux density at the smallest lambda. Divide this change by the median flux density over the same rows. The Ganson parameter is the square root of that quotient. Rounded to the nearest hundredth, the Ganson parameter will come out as 0.28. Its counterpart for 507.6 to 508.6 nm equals 0.35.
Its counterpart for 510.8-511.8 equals 0.37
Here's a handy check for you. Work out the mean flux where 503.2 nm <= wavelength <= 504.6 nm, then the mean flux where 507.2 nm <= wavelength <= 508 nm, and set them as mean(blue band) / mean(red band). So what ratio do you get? 1.11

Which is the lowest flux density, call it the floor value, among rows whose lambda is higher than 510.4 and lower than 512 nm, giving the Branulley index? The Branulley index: 1.84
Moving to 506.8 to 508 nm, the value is 1.919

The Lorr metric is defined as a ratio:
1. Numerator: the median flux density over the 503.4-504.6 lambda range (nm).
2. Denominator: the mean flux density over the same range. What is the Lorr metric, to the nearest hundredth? 0.99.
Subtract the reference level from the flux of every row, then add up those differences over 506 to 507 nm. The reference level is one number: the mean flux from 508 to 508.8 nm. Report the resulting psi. -0.34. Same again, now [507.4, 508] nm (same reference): -0.41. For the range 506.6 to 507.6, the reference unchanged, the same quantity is -0.56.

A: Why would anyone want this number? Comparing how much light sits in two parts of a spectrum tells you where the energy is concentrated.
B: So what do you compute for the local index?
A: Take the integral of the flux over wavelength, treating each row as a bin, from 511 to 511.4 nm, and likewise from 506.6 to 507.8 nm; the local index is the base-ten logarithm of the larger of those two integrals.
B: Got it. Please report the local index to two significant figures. 0.41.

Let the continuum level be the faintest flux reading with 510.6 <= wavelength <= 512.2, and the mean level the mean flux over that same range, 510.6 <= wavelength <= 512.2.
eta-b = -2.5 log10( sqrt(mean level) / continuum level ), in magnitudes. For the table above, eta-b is 0.27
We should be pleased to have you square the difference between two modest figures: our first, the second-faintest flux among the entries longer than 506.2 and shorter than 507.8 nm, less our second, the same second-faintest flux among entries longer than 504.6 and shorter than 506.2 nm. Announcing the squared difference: 0.12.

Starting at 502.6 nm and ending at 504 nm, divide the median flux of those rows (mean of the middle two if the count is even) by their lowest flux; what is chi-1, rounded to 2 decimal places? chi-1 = 1.20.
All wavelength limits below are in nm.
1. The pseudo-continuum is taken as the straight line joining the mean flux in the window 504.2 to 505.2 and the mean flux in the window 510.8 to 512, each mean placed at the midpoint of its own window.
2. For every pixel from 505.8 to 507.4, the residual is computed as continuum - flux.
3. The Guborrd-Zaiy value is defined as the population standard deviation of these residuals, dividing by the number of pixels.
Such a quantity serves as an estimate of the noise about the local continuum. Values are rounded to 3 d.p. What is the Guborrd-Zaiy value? 0.310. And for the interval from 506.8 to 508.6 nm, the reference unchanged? 0.160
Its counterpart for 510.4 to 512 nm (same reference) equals 0.168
